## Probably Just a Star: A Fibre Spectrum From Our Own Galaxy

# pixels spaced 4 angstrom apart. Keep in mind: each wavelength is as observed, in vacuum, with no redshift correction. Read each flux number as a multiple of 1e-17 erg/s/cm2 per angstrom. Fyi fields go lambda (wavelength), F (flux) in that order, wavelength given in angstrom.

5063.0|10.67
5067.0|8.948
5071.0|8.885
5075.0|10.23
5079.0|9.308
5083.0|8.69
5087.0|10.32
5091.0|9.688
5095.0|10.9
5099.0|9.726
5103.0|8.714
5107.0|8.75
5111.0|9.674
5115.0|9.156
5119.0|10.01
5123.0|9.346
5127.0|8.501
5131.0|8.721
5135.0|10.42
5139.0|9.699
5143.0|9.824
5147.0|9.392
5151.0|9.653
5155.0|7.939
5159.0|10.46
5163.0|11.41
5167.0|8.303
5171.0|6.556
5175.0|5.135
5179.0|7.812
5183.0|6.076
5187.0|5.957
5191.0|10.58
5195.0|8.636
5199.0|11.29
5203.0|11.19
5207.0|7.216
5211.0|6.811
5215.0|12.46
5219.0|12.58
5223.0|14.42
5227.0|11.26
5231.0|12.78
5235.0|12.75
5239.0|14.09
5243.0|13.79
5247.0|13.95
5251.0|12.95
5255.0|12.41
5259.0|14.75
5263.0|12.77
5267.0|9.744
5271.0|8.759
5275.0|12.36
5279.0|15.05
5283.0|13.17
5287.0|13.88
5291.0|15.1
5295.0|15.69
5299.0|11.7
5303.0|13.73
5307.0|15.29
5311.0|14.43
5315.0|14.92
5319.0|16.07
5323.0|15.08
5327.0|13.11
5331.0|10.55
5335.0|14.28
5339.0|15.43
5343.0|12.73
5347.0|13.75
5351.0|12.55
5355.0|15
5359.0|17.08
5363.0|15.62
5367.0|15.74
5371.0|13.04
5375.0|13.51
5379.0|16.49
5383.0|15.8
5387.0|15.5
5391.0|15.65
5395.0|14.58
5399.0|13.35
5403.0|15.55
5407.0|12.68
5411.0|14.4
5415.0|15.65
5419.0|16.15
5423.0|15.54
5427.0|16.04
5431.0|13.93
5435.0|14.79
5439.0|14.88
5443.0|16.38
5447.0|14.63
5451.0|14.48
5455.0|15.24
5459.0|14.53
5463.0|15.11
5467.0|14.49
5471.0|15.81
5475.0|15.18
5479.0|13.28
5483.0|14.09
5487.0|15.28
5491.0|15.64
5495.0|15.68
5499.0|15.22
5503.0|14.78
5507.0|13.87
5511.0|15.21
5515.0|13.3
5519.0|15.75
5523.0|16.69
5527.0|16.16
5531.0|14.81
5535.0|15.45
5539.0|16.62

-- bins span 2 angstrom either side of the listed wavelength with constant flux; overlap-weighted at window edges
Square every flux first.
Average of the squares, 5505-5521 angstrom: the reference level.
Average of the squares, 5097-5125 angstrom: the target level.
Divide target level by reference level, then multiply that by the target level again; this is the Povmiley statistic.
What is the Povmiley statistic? 36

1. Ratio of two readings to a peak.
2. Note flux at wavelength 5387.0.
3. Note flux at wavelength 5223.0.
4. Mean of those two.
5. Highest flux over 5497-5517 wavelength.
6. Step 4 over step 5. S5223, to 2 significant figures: 0.98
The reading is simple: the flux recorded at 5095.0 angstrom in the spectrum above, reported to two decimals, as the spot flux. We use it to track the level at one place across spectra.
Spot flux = 10.90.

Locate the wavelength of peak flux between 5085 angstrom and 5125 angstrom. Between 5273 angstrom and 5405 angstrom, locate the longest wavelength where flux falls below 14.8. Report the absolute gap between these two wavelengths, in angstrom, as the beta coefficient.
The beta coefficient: 304 angstrom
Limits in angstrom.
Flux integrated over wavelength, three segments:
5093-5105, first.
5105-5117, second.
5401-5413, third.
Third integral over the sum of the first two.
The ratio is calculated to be 0.75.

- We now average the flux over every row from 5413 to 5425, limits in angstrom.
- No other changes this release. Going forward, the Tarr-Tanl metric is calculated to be 15.8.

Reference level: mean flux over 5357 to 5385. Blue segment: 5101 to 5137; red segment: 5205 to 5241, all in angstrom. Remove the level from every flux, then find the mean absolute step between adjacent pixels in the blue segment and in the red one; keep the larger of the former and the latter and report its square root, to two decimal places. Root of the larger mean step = 1.33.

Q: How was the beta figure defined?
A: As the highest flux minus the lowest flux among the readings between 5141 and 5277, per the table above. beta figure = 9.6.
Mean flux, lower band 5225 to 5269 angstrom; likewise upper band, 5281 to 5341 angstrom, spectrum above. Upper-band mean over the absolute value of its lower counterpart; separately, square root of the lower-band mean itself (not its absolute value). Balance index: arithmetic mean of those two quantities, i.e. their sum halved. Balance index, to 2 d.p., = 2.34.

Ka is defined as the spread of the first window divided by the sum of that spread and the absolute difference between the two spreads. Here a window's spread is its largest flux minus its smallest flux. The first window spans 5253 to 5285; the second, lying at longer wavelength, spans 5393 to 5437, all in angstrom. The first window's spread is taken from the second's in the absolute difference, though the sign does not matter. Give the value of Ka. 0.69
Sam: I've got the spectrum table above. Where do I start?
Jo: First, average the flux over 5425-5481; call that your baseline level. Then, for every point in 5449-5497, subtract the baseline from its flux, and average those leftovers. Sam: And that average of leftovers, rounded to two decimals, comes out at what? -0.01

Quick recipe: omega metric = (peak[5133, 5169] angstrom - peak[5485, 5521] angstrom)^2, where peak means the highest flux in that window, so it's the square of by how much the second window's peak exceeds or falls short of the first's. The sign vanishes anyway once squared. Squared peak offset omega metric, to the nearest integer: 19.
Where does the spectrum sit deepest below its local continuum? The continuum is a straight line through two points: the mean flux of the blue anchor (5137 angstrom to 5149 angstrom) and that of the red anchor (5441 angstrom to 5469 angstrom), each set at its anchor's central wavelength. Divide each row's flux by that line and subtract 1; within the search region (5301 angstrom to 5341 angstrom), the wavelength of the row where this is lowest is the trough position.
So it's 5331.0 angstrom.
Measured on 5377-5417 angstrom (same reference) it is 5407.0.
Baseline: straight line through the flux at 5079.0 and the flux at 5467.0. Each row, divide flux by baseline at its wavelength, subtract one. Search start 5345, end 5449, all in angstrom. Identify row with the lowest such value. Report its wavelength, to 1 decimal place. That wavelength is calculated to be 5407.0 angstrom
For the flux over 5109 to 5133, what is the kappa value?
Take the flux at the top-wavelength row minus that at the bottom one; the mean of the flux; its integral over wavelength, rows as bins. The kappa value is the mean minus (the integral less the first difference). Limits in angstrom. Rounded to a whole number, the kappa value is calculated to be -213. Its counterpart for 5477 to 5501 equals -340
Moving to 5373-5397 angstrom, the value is -350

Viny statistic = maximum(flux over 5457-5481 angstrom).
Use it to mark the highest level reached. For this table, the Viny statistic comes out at 15.81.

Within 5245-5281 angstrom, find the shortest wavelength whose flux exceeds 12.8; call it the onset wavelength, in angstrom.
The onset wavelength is 5247.0 angstrom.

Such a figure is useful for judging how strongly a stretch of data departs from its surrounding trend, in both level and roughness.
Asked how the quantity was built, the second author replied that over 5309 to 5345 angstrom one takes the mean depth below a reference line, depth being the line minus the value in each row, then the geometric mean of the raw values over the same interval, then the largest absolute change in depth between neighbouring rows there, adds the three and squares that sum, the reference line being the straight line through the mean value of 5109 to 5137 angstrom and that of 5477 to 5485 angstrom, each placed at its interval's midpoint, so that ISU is 238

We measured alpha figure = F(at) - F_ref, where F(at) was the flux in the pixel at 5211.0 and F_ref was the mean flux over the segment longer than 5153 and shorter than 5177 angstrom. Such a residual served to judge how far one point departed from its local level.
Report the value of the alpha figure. -1.5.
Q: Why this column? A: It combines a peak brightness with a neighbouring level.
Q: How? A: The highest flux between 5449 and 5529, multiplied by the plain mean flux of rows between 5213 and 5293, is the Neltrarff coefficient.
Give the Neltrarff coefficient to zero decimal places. 216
